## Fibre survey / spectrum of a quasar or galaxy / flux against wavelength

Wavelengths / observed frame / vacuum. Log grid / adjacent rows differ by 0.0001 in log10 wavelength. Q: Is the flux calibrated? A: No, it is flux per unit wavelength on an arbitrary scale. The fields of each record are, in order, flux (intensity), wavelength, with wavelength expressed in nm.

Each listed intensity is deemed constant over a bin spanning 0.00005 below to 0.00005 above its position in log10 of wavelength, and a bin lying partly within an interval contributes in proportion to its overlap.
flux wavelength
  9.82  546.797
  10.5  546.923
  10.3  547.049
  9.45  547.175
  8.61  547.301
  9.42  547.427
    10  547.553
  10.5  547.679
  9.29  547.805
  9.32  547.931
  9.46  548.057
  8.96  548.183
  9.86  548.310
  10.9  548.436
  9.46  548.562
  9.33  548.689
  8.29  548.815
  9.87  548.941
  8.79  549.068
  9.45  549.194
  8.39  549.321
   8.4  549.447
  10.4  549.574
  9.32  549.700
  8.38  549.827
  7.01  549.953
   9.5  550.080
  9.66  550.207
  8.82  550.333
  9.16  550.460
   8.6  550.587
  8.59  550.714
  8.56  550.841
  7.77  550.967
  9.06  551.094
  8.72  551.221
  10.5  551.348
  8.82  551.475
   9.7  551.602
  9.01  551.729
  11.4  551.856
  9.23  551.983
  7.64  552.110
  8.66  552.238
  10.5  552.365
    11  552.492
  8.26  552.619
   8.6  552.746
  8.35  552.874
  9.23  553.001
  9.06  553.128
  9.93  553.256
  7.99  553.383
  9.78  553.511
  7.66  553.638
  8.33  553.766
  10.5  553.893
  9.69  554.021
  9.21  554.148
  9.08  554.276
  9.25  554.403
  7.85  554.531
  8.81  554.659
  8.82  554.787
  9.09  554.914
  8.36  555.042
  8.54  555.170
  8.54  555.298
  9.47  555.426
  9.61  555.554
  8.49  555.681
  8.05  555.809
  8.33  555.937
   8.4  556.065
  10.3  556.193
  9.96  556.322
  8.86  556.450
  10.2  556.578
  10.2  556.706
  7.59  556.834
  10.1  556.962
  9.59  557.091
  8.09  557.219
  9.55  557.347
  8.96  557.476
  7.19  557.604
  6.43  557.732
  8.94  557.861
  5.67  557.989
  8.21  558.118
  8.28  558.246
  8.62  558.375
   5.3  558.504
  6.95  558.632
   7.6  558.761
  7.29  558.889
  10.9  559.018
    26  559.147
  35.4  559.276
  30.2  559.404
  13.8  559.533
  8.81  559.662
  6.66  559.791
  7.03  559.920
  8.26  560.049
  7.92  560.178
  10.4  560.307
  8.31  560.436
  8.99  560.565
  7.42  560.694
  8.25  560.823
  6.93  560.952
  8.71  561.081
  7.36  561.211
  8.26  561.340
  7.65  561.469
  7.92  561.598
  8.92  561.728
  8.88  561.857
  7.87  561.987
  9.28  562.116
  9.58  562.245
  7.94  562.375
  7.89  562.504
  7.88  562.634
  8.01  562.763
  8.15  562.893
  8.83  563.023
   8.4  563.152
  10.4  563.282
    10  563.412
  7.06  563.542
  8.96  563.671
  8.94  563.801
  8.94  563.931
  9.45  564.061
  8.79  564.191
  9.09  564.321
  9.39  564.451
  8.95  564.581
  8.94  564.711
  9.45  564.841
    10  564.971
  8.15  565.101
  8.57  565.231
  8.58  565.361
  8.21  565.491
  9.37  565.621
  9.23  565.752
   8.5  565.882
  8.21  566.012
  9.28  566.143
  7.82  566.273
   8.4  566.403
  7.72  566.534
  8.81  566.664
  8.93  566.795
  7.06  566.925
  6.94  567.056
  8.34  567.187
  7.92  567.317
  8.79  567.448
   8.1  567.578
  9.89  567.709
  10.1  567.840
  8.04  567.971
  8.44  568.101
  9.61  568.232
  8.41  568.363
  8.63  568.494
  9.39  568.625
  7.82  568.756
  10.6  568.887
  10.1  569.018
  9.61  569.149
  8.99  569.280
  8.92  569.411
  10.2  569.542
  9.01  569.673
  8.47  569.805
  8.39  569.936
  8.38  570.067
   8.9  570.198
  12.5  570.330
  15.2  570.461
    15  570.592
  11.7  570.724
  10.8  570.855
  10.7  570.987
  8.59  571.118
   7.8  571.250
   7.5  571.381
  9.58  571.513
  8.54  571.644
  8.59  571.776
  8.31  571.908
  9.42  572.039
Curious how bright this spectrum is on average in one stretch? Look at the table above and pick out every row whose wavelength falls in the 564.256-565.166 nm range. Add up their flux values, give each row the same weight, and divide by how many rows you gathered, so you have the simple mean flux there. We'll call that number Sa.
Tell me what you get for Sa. 9.1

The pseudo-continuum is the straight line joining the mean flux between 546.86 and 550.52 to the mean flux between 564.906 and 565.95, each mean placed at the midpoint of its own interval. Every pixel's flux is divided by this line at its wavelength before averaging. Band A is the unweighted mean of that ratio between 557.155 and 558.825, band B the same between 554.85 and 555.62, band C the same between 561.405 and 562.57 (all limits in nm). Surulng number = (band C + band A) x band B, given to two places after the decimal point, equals 1.75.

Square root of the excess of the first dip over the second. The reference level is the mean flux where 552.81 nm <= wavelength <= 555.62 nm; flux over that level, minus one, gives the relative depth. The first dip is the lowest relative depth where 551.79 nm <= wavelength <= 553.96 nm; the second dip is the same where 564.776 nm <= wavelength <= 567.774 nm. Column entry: 0.28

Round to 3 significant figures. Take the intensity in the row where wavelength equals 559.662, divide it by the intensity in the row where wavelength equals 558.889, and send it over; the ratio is 1.21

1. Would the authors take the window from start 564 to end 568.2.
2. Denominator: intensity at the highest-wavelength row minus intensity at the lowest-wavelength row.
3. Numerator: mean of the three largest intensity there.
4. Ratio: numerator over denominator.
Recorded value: -9.9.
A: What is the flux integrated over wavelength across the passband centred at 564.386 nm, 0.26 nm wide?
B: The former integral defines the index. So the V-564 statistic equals 2.40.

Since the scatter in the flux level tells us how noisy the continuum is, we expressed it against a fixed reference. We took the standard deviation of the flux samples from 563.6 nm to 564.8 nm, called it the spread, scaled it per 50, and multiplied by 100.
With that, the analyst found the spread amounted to 0.4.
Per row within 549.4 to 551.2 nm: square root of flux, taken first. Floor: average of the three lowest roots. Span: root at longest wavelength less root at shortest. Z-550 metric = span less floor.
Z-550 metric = -2.66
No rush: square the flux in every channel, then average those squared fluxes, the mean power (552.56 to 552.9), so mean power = 71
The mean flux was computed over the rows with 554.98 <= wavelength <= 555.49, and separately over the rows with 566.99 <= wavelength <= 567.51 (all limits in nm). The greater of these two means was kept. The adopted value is 8.7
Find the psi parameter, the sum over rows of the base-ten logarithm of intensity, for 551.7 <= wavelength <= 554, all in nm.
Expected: 17.3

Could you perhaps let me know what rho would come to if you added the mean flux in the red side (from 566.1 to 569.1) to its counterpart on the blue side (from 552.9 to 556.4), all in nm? 17.6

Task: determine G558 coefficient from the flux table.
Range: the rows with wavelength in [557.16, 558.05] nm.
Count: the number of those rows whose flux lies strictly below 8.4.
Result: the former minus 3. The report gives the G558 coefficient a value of 1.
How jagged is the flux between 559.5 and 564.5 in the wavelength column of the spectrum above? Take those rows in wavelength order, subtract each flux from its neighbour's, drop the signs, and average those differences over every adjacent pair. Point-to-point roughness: 1.02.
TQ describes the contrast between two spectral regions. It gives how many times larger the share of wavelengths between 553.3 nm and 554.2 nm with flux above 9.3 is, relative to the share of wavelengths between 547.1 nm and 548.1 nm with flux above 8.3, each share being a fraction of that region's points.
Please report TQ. 0.43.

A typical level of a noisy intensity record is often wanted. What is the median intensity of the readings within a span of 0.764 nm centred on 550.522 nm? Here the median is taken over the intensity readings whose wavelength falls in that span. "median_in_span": 8.7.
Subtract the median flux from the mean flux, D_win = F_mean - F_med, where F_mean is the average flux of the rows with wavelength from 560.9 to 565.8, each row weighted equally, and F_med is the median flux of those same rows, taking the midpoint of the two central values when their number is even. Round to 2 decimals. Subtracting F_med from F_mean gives -0.15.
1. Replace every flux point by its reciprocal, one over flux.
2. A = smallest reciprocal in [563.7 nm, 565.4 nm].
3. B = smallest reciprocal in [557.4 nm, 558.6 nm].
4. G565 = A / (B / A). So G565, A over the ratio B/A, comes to 0.090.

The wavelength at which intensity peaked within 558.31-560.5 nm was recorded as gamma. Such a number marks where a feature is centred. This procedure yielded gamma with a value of 559.276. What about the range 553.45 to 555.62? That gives 553.893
